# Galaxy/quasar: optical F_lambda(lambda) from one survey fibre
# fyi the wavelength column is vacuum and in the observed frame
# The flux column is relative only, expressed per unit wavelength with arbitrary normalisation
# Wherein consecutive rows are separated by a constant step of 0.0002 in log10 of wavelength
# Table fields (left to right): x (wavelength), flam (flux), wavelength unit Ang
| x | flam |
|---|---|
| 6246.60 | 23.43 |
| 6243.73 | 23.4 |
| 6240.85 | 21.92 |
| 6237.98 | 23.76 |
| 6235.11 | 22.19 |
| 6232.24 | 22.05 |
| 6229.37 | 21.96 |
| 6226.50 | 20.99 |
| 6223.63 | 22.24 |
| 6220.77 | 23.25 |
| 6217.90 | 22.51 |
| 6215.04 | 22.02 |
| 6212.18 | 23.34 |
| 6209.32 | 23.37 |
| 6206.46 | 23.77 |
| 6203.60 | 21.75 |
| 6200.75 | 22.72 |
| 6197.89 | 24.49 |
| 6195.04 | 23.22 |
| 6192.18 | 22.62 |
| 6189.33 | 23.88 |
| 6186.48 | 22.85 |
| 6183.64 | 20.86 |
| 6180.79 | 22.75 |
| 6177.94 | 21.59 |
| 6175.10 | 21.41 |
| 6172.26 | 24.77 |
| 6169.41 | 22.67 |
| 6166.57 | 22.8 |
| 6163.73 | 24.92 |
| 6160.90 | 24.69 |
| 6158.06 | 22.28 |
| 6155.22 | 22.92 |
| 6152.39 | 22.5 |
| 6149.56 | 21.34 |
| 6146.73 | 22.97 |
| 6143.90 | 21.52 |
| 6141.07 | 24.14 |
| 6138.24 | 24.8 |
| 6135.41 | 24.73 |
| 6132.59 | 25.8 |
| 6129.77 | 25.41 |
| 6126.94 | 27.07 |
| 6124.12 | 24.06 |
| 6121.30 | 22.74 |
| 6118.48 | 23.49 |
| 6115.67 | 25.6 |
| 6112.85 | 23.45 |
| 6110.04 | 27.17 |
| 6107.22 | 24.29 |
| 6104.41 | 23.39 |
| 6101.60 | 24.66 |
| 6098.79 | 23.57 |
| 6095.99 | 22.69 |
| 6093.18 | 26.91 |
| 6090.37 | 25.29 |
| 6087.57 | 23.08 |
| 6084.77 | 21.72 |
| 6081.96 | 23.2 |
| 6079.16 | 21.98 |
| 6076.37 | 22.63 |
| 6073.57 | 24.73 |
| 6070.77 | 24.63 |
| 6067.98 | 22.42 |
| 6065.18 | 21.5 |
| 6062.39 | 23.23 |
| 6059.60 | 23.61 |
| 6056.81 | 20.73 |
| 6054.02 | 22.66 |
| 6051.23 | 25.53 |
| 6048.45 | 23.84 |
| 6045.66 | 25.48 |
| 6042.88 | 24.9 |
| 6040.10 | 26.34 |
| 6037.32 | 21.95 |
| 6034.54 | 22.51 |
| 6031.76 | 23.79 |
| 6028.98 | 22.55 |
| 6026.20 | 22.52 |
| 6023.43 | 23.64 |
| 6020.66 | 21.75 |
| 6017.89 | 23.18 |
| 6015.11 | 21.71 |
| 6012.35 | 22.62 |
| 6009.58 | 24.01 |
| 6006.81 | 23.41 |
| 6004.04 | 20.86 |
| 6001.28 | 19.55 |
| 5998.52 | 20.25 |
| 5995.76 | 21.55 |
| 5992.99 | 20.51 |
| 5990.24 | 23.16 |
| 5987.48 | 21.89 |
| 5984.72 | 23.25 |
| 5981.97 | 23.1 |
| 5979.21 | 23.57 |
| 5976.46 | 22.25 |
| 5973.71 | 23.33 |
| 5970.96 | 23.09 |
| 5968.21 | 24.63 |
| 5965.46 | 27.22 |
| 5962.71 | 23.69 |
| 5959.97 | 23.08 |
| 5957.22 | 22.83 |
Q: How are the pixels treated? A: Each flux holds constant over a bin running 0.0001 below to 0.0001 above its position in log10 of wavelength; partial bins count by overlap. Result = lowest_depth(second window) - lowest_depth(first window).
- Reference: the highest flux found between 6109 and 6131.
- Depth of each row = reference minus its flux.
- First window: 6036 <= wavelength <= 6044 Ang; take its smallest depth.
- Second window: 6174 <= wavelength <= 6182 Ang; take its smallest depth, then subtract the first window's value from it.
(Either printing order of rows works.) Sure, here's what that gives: 4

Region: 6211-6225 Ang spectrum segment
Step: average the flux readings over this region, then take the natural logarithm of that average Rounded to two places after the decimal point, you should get 3.12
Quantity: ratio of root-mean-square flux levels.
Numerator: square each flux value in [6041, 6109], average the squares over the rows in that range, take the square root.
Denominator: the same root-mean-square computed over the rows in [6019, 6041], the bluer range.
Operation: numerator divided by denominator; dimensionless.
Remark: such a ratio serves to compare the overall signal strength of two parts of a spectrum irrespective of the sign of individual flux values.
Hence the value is 1.02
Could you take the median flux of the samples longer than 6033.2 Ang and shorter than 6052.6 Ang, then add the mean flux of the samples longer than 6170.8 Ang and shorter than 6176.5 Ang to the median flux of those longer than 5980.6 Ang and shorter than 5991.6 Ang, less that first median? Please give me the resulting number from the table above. 21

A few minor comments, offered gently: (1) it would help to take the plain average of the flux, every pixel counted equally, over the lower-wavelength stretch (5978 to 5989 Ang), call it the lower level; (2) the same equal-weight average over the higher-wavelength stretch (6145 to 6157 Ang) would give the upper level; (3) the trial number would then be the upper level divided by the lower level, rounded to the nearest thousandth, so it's 0.977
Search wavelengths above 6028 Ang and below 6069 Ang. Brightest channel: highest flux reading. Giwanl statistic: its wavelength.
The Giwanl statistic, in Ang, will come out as 6040.10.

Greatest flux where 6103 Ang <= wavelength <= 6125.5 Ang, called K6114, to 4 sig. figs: 27.17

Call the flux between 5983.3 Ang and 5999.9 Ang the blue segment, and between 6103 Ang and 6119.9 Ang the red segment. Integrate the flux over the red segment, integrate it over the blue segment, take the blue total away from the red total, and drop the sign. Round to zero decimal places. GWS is 54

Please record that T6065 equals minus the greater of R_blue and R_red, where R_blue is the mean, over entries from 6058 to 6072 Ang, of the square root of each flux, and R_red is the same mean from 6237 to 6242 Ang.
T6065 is -4.80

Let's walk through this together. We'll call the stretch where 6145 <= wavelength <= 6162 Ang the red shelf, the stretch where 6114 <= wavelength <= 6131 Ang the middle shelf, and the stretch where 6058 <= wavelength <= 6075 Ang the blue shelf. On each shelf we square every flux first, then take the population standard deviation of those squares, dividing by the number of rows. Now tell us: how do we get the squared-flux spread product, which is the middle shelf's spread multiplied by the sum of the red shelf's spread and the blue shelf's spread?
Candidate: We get 7217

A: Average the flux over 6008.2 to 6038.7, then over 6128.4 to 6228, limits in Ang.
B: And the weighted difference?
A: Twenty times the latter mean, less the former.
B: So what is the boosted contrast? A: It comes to 439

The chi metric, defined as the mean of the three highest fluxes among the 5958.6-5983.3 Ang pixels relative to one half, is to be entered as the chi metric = 50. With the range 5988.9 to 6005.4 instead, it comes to 44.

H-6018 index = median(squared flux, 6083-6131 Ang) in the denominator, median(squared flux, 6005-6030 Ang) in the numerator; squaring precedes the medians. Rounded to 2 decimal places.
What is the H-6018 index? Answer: 0.88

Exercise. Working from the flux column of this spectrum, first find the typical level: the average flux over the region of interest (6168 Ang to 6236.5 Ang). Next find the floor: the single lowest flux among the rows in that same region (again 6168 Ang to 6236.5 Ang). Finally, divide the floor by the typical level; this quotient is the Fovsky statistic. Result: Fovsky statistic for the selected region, 0.922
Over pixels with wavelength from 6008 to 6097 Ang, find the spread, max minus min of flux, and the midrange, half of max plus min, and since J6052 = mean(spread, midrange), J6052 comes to 15.0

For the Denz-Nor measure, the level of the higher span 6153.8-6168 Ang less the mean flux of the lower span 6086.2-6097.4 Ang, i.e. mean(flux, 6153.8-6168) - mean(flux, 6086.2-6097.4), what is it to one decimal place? -1.0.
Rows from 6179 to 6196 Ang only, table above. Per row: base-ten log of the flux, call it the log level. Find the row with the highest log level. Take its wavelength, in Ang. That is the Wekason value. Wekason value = 6189.33 Ang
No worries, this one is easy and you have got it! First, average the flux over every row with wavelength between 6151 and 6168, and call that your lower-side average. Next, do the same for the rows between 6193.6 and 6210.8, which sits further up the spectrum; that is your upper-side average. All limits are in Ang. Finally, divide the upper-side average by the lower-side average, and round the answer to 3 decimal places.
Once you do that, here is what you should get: 0.994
